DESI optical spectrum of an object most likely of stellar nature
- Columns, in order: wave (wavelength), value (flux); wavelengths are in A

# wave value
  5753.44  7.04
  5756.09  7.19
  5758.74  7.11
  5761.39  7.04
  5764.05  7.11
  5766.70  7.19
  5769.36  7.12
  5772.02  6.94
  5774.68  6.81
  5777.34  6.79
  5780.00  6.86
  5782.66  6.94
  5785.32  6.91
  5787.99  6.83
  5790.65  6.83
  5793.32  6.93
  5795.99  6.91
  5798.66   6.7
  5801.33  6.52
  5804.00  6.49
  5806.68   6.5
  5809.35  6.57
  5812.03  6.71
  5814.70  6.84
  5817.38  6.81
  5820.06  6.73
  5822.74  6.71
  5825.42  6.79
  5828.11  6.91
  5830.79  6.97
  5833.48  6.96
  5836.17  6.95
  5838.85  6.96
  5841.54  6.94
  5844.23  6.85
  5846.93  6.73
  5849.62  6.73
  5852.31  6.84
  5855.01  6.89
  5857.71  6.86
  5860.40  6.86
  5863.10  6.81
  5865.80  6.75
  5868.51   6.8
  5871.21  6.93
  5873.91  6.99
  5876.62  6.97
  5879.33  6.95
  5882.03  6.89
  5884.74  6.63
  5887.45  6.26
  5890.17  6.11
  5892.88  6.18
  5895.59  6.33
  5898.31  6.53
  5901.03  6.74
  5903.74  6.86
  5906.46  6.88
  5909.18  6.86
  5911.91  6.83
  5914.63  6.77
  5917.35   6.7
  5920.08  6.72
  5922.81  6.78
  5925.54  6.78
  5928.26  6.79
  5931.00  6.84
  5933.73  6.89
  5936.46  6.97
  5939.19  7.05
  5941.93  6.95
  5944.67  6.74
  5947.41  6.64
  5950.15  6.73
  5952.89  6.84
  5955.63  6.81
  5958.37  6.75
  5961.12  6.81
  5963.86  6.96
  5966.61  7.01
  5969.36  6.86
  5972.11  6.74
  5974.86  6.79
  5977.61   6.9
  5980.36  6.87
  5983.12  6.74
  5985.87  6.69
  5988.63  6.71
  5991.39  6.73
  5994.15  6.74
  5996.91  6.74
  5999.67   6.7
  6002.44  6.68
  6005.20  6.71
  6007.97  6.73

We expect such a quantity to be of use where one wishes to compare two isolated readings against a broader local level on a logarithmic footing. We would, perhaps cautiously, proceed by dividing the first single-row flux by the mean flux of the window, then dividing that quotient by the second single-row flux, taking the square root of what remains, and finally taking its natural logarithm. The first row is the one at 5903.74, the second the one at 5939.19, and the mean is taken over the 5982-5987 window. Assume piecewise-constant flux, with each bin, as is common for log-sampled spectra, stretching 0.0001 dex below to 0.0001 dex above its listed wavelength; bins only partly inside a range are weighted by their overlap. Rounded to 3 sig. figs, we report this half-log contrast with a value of -0.966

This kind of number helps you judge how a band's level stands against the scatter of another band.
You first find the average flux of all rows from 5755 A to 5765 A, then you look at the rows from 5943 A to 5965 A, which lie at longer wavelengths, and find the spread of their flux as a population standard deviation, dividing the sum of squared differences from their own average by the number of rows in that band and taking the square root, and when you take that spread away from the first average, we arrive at 7.02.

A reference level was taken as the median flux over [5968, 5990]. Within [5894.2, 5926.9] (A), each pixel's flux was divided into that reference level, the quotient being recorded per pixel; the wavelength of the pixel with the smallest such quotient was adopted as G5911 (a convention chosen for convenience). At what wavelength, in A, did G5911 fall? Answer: 5906.46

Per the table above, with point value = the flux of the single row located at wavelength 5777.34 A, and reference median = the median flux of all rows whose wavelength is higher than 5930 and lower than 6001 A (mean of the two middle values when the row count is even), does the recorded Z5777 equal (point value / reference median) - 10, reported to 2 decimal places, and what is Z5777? -9.00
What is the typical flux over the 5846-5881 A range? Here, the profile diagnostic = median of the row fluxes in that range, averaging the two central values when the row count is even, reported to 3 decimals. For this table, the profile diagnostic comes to 6.860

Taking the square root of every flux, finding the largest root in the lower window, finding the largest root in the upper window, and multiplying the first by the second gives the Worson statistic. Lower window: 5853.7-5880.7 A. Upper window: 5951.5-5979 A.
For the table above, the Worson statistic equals 7.00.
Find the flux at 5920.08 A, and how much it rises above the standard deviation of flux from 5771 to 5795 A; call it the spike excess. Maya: 6.66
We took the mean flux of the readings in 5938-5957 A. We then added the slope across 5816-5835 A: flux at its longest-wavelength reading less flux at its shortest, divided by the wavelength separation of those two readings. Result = 6.83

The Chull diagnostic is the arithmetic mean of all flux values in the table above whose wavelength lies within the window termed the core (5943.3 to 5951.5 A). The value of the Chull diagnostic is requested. 6.70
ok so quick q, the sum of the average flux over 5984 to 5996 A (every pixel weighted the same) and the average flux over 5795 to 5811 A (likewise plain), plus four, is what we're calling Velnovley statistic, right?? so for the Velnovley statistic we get 17.3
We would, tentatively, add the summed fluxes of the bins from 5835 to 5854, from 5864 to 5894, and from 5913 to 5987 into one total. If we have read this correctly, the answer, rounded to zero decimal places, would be 306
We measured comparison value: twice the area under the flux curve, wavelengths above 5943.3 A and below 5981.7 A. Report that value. 524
